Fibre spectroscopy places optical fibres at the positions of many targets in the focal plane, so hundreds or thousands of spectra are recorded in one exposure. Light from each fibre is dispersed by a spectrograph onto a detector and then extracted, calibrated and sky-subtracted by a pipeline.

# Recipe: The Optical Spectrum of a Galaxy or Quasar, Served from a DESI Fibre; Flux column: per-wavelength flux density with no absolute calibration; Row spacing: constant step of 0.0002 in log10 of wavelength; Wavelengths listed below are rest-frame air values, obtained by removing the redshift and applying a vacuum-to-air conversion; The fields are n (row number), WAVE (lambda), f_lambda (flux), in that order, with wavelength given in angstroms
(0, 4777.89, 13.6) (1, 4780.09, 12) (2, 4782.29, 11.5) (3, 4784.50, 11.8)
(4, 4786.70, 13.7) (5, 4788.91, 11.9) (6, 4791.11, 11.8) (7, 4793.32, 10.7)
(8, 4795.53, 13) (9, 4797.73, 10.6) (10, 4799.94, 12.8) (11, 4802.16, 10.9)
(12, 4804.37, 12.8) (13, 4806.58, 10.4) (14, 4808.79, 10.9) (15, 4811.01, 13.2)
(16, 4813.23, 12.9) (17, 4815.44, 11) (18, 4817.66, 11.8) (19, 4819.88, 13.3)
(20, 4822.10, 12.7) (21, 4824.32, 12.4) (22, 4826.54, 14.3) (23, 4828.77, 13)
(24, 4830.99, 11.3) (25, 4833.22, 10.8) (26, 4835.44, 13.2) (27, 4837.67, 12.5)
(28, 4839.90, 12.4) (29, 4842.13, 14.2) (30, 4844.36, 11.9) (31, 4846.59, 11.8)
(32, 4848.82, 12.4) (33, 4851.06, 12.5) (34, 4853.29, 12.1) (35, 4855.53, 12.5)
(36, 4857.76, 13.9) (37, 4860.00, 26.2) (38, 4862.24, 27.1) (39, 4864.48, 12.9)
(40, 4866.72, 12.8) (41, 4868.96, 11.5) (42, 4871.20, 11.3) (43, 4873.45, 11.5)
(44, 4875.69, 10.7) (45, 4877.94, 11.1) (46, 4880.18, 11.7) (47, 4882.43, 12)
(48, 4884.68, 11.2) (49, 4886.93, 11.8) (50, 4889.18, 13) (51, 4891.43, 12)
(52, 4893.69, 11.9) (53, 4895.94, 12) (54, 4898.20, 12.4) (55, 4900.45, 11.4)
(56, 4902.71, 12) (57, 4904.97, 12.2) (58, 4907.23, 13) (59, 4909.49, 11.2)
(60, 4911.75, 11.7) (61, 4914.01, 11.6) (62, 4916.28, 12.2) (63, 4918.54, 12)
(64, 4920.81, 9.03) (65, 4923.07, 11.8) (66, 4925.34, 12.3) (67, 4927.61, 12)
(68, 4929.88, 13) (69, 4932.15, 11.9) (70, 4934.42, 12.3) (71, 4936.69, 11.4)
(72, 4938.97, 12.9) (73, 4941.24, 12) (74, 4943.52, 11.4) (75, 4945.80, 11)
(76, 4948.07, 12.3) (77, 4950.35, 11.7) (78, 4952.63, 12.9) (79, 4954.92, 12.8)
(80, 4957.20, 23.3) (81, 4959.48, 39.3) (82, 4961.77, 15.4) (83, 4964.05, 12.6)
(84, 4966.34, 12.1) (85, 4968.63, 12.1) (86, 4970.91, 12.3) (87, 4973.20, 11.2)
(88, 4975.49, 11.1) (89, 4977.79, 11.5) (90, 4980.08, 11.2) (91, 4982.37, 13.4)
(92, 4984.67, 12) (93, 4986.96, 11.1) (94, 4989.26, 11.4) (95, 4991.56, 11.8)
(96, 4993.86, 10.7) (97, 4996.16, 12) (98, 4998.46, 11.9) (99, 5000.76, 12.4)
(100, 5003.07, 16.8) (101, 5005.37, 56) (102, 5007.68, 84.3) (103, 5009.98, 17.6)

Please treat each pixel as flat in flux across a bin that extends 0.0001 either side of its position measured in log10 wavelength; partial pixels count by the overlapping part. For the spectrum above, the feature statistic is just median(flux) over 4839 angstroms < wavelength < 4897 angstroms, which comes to 12.0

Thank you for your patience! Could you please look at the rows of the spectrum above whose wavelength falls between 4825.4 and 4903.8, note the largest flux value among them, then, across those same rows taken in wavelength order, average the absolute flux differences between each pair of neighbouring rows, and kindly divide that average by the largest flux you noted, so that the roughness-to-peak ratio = 0.06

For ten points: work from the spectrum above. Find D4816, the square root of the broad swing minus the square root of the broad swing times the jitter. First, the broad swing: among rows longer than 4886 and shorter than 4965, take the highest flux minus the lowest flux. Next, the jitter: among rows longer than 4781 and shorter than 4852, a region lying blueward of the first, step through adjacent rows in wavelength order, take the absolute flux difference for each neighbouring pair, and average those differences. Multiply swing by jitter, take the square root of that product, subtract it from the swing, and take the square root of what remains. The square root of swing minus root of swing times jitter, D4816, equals 4.9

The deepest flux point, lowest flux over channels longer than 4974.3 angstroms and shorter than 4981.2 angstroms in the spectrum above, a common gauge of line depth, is 11.1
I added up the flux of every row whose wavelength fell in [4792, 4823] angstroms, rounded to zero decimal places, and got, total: 167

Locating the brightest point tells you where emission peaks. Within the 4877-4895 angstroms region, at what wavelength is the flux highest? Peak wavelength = 4889.18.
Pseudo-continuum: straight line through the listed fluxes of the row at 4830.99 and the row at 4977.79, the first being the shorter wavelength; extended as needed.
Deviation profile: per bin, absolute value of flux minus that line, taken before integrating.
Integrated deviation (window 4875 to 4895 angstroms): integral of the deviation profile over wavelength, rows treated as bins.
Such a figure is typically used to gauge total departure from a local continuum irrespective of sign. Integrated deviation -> 12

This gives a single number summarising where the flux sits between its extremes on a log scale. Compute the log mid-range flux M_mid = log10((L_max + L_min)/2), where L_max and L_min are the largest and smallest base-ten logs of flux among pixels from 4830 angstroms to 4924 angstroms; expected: 0.077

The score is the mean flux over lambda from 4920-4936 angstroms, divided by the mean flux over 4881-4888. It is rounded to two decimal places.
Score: 1.01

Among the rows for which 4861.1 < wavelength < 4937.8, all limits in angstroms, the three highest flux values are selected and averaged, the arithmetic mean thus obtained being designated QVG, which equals 18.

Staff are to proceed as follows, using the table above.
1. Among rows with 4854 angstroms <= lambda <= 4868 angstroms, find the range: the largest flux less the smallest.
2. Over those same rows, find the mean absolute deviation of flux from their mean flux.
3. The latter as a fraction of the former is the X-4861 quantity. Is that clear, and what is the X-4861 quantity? 0.41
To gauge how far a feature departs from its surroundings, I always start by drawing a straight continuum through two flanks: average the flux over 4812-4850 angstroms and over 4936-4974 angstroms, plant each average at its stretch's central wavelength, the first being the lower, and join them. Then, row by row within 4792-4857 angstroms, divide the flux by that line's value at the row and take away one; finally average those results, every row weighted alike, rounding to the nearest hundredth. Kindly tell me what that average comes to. -0.01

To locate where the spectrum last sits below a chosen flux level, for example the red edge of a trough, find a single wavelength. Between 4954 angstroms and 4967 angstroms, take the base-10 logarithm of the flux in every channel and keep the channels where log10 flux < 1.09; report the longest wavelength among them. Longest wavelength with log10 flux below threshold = 4966.34 angstroms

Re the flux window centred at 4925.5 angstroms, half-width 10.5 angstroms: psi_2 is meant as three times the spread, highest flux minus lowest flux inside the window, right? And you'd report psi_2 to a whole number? 12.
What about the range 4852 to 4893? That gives 49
